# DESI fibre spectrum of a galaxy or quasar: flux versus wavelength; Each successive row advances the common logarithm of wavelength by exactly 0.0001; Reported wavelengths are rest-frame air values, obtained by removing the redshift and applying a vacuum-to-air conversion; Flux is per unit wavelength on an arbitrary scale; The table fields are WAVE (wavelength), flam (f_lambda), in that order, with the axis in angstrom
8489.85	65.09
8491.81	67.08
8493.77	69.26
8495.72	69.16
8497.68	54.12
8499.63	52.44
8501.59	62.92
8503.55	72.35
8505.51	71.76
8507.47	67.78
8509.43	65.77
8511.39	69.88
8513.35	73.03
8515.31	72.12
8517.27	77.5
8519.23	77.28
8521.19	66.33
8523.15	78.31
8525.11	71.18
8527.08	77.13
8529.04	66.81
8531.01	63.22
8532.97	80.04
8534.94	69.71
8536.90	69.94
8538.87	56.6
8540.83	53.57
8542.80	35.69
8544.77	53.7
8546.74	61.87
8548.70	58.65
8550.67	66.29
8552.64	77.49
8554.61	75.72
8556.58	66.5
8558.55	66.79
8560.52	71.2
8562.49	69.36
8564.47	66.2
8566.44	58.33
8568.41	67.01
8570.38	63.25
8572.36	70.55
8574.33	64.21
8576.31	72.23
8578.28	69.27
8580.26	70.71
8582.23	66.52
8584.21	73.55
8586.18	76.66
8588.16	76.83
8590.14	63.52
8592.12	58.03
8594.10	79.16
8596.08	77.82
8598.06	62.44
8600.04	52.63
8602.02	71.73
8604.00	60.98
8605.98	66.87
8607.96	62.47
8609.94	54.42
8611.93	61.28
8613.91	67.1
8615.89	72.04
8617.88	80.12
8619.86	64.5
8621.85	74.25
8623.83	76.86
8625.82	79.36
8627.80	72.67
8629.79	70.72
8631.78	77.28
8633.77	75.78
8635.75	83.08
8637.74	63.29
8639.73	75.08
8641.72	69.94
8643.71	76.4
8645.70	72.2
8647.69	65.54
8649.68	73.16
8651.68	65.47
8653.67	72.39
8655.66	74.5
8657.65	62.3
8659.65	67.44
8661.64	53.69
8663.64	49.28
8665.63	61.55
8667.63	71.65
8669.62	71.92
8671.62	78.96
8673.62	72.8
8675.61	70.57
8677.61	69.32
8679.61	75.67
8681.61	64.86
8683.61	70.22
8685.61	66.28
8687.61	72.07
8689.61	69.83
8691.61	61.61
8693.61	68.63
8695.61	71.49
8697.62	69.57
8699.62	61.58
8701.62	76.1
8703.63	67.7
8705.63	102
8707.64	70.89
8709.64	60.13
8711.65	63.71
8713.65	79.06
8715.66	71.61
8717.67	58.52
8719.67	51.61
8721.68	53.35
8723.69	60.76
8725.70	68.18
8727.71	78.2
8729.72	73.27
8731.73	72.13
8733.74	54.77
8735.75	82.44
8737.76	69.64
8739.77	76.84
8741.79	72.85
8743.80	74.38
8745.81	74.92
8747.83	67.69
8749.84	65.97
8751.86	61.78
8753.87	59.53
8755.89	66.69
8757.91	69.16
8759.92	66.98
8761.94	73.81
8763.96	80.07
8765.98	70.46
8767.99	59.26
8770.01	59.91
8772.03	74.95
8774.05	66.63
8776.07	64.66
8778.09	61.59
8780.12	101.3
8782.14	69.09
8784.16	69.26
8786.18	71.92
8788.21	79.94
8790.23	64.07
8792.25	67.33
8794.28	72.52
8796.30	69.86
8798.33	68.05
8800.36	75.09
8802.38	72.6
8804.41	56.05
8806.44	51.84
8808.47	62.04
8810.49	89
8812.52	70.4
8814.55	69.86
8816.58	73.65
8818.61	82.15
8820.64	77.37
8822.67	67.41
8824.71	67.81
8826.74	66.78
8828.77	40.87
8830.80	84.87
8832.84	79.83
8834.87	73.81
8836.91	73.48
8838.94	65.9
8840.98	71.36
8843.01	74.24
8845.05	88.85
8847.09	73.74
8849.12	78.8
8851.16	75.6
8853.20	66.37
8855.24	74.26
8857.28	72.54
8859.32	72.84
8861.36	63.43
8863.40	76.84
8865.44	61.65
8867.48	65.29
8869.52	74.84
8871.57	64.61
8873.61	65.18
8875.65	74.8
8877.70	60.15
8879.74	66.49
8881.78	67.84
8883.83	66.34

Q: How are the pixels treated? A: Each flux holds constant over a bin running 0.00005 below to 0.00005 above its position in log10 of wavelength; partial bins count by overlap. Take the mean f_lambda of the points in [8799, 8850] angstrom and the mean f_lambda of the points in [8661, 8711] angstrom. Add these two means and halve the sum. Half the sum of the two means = 70.3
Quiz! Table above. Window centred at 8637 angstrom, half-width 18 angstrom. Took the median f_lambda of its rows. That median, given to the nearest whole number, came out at 73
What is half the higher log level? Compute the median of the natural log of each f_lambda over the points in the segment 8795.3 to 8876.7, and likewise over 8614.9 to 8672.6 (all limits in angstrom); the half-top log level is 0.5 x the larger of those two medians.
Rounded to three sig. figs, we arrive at 2.14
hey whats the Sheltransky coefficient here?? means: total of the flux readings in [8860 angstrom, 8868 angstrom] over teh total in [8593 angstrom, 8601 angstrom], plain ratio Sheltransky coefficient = 0.98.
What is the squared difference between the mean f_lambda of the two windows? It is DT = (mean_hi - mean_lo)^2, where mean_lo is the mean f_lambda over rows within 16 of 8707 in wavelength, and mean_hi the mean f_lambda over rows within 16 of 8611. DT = 0.0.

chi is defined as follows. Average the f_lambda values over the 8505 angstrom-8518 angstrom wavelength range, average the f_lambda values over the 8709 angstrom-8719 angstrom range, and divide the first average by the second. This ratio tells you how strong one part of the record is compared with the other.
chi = 1.07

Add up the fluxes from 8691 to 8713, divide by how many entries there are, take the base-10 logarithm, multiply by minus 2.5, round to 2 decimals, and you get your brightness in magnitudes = -4.62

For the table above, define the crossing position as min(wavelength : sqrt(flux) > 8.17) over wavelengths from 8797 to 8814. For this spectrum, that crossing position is 8798.33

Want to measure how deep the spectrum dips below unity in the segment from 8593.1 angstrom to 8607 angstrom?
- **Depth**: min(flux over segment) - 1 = 52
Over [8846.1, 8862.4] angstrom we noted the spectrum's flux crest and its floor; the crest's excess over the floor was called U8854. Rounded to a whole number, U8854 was 15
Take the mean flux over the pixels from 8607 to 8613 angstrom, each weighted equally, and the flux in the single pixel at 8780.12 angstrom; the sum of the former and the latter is 161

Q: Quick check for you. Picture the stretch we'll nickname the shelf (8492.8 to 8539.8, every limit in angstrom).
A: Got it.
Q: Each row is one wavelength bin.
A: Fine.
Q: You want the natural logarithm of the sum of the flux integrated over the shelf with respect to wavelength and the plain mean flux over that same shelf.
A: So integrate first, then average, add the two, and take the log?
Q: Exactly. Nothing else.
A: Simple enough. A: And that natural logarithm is 8.1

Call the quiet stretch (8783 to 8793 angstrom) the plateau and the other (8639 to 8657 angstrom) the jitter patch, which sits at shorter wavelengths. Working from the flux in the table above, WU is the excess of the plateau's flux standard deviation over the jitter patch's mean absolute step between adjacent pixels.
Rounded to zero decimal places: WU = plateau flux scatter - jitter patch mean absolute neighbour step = 0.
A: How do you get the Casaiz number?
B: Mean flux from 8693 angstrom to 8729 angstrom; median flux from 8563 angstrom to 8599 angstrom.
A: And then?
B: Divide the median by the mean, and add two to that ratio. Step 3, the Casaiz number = 2.99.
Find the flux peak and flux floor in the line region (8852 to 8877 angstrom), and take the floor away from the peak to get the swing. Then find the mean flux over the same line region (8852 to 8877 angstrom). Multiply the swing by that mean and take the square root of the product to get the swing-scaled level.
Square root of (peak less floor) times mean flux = 32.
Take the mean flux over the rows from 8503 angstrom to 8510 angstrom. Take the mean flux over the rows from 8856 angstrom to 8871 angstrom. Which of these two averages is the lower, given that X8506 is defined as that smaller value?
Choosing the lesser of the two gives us 69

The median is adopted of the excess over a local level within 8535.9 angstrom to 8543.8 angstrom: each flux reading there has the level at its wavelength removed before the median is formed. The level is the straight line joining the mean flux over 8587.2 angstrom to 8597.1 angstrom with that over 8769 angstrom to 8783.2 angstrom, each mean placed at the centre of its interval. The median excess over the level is -16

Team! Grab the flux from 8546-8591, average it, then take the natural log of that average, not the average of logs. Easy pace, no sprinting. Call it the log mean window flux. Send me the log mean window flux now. 4.23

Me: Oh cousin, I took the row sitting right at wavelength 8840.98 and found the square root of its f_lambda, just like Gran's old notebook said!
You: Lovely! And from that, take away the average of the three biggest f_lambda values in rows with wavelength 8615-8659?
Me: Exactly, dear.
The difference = -72.4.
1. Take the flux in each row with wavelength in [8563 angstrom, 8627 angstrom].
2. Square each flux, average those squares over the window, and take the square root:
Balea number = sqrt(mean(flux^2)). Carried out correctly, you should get 68.5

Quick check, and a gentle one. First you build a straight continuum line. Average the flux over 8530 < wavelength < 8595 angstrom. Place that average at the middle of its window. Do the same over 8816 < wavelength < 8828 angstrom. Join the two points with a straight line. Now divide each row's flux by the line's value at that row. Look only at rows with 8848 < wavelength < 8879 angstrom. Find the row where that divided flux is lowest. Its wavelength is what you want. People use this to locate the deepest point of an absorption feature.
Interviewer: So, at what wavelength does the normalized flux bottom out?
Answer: 8877.70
